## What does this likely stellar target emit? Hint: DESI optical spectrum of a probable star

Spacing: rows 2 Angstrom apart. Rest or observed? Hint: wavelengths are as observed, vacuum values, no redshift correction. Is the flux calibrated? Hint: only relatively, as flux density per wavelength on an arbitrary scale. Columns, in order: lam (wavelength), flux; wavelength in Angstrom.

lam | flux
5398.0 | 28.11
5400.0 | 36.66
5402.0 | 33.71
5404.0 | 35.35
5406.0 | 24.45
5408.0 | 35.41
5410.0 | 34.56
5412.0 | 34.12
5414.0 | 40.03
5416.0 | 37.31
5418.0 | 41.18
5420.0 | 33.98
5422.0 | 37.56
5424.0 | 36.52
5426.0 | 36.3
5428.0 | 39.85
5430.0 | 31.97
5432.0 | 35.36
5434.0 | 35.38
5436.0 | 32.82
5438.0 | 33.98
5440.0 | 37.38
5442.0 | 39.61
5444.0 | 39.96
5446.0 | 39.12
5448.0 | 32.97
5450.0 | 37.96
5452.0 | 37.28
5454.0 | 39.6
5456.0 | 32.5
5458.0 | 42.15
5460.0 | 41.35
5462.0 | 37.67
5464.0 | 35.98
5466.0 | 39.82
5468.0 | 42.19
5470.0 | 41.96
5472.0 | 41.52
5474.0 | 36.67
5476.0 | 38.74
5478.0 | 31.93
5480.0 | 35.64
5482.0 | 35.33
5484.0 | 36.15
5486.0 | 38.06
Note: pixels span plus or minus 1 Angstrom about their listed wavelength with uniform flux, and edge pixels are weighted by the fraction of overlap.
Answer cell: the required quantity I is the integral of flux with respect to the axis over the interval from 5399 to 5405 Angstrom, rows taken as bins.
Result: 211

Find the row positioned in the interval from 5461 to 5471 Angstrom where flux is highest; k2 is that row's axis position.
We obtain 5468.0 Angstrom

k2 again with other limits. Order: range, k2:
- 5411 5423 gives 5418.0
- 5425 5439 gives 5428.0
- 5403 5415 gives 5414.0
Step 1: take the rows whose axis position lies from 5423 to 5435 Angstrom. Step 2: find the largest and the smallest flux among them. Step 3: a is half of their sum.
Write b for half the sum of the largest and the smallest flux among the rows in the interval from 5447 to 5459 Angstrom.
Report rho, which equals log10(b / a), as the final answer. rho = 0.02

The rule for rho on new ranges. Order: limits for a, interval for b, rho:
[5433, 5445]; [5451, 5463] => 0.01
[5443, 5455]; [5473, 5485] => -0.01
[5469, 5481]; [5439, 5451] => -0.01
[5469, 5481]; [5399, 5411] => -0.08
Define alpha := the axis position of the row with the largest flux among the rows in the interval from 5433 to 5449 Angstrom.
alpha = 5444.0 Angstrom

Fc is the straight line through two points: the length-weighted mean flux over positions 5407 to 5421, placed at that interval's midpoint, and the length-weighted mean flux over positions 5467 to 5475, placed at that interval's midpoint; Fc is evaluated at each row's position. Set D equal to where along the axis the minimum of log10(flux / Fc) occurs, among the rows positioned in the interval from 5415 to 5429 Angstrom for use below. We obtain 5420.0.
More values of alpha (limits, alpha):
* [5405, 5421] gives 5418.0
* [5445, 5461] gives 5458.0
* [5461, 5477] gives 5468.0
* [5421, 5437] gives 5428.0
